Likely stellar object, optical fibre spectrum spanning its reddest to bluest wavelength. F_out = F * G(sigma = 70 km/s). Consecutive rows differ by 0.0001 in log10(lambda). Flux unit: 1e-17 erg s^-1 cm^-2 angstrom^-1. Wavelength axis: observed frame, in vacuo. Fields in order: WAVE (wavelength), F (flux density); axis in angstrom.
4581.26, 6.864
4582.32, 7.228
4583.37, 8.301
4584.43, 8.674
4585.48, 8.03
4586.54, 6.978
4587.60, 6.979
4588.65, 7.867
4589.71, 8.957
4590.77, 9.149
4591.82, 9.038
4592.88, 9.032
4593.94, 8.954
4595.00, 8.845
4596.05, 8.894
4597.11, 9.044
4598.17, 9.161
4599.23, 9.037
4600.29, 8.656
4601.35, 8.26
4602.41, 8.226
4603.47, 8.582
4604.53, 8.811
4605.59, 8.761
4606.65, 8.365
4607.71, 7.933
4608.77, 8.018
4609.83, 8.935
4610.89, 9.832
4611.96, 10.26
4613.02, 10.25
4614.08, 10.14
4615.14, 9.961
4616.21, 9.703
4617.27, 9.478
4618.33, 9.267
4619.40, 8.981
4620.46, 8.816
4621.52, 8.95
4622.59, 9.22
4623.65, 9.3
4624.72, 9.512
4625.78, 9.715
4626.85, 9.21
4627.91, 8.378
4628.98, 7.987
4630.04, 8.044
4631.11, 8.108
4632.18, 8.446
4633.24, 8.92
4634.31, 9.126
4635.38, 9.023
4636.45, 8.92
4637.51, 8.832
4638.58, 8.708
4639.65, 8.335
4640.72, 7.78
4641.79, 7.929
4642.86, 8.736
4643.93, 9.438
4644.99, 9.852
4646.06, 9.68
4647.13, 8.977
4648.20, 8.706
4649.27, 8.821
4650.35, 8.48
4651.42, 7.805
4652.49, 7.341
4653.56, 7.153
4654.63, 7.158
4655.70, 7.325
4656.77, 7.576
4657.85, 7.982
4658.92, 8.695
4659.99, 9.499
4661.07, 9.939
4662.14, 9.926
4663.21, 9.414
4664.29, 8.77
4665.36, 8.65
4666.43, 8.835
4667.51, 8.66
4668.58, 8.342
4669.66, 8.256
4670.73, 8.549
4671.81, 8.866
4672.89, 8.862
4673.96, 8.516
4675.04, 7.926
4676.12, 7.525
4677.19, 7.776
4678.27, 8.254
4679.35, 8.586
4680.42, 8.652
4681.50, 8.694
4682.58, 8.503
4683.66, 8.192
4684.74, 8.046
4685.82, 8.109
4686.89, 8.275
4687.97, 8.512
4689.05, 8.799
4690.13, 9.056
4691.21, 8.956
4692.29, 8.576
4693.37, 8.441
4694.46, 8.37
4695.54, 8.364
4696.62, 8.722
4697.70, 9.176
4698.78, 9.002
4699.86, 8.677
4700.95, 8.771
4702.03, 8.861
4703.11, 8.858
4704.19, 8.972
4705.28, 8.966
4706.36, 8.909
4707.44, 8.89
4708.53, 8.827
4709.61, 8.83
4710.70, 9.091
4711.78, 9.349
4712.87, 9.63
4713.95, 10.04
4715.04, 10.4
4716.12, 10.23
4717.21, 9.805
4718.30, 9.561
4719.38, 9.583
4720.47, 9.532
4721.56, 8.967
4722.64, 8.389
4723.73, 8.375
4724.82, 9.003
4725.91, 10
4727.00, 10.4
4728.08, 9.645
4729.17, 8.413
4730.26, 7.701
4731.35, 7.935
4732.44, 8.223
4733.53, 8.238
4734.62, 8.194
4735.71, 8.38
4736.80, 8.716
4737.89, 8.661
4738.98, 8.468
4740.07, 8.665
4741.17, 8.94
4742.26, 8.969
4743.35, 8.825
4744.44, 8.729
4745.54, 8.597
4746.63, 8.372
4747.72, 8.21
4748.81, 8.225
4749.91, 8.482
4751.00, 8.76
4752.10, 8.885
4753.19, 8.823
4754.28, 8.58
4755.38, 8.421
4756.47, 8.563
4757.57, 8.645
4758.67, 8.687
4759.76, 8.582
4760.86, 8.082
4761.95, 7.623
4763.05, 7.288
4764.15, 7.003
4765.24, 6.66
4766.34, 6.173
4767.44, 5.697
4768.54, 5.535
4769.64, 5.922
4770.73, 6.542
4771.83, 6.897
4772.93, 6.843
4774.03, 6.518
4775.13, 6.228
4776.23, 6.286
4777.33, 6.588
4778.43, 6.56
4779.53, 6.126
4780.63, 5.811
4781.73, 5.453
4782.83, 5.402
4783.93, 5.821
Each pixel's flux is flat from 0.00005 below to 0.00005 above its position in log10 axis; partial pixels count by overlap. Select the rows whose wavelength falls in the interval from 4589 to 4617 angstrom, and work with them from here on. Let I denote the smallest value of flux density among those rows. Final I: 7.933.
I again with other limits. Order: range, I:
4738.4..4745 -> 8.468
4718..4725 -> 8.375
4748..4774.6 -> 5.535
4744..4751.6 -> 8.21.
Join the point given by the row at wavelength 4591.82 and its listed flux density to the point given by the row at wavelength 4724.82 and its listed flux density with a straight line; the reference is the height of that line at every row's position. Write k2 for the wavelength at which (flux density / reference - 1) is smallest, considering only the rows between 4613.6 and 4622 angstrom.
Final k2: 4620.46 angstrom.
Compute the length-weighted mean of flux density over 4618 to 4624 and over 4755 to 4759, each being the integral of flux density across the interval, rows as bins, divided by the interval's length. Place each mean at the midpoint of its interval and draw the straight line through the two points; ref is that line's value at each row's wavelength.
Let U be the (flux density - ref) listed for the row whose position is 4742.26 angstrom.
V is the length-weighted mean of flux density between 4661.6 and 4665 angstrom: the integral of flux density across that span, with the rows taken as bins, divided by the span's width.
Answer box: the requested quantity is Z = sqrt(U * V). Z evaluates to 1.8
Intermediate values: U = 0.34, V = 9.35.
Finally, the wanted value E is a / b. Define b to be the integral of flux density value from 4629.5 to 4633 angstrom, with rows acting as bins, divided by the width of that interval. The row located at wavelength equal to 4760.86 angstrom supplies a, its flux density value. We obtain 0.98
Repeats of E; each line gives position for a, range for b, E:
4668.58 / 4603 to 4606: 0.96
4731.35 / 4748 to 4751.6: 0.94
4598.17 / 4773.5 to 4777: 1.44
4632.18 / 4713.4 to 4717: 0.83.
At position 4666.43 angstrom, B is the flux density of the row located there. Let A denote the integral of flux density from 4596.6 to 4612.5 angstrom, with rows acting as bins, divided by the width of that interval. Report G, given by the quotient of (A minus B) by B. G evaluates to -0.01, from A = 8.79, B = 8.835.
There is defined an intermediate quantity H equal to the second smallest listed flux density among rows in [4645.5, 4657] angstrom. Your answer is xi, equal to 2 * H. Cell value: 14.3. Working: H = 7.158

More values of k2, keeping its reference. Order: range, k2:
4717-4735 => 4730.26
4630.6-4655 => 4653.56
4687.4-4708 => 4695.54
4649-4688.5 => 4653.56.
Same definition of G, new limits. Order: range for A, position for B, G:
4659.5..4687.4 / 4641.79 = 0.08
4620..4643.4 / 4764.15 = 0.25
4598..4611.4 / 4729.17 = 0.03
